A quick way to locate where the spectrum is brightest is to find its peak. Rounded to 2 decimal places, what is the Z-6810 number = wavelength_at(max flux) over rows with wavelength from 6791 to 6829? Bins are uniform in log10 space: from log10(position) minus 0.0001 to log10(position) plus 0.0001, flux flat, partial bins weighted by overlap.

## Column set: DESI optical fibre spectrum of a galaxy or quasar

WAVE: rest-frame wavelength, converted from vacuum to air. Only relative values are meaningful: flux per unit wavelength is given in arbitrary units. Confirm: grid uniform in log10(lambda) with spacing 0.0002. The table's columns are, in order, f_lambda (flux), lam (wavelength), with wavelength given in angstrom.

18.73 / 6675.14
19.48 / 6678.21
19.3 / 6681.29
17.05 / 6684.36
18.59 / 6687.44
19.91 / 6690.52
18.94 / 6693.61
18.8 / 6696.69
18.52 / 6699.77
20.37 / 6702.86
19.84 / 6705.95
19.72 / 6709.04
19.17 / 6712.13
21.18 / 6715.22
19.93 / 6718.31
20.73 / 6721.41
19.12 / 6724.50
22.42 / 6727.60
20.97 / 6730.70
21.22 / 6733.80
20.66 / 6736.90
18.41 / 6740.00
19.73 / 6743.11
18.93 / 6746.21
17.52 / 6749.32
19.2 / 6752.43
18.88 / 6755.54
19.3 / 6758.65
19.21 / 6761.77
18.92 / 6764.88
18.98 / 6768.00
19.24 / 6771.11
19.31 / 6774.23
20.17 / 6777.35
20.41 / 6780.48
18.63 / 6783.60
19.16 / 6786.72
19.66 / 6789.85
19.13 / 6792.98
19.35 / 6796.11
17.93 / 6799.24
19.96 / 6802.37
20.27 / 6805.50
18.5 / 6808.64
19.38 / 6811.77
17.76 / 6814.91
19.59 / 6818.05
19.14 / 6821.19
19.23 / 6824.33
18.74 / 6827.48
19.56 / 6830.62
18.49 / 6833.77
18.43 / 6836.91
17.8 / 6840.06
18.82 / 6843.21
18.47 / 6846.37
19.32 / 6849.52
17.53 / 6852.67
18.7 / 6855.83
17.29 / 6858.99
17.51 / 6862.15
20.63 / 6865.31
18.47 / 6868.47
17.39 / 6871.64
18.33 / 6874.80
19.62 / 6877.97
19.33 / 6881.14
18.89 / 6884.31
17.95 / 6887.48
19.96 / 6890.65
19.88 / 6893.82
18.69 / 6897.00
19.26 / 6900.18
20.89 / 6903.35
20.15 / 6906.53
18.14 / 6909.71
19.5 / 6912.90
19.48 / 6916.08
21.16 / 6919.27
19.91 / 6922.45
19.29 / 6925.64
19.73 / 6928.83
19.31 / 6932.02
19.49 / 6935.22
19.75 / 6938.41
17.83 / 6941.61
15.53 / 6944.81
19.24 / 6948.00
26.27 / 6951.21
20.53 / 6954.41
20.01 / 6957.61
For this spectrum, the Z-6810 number 6805.50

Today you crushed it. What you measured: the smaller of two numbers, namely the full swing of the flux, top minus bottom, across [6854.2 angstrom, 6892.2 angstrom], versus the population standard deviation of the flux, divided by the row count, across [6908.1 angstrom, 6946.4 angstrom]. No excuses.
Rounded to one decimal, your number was 1.3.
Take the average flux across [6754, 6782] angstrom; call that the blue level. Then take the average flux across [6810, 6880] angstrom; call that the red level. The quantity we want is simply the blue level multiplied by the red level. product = 361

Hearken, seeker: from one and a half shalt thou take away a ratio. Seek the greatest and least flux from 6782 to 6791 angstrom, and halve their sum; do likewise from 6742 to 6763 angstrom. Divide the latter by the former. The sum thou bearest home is 0.53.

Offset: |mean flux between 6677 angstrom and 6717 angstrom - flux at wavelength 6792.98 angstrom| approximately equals 0.17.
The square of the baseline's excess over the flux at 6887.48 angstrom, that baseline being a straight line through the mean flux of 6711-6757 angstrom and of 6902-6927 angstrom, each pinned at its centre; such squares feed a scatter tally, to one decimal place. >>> 3.5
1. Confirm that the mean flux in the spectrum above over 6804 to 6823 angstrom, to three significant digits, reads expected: 19.1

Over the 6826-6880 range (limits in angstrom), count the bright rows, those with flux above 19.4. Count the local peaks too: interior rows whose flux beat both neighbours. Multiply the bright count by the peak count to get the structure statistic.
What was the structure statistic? 15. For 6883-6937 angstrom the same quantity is 50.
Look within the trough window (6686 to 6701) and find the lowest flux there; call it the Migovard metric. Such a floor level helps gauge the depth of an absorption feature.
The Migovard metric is 18.52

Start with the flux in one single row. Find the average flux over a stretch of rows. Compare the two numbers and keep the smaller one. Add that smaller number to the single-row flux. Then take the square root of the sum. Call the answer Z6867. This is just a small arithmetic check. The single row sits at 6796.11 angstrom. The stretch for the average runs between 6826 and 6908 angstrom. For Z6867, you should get 6.18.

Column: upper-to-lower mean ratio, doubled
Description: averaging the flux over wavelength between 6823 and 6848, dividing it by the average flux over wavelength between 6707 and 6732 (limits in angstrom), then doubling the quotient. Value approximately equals 1.83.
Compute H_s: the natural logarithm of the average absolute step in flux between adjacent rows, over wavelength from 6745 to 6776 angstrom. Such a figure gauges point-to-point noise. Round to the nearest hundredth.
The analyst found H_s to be -0.67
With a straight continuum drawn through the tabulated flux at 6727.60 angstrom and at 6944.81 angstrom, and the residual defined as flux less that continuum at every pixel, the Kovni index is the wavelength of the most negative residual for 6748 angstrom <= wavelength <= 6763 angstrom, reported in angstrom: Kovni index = 6749.32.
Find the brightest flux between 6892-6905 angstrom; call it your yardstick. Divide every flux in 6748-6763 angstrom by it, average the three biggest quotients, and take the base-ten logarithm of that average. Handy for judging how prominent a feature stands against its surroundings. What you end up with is -0.036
